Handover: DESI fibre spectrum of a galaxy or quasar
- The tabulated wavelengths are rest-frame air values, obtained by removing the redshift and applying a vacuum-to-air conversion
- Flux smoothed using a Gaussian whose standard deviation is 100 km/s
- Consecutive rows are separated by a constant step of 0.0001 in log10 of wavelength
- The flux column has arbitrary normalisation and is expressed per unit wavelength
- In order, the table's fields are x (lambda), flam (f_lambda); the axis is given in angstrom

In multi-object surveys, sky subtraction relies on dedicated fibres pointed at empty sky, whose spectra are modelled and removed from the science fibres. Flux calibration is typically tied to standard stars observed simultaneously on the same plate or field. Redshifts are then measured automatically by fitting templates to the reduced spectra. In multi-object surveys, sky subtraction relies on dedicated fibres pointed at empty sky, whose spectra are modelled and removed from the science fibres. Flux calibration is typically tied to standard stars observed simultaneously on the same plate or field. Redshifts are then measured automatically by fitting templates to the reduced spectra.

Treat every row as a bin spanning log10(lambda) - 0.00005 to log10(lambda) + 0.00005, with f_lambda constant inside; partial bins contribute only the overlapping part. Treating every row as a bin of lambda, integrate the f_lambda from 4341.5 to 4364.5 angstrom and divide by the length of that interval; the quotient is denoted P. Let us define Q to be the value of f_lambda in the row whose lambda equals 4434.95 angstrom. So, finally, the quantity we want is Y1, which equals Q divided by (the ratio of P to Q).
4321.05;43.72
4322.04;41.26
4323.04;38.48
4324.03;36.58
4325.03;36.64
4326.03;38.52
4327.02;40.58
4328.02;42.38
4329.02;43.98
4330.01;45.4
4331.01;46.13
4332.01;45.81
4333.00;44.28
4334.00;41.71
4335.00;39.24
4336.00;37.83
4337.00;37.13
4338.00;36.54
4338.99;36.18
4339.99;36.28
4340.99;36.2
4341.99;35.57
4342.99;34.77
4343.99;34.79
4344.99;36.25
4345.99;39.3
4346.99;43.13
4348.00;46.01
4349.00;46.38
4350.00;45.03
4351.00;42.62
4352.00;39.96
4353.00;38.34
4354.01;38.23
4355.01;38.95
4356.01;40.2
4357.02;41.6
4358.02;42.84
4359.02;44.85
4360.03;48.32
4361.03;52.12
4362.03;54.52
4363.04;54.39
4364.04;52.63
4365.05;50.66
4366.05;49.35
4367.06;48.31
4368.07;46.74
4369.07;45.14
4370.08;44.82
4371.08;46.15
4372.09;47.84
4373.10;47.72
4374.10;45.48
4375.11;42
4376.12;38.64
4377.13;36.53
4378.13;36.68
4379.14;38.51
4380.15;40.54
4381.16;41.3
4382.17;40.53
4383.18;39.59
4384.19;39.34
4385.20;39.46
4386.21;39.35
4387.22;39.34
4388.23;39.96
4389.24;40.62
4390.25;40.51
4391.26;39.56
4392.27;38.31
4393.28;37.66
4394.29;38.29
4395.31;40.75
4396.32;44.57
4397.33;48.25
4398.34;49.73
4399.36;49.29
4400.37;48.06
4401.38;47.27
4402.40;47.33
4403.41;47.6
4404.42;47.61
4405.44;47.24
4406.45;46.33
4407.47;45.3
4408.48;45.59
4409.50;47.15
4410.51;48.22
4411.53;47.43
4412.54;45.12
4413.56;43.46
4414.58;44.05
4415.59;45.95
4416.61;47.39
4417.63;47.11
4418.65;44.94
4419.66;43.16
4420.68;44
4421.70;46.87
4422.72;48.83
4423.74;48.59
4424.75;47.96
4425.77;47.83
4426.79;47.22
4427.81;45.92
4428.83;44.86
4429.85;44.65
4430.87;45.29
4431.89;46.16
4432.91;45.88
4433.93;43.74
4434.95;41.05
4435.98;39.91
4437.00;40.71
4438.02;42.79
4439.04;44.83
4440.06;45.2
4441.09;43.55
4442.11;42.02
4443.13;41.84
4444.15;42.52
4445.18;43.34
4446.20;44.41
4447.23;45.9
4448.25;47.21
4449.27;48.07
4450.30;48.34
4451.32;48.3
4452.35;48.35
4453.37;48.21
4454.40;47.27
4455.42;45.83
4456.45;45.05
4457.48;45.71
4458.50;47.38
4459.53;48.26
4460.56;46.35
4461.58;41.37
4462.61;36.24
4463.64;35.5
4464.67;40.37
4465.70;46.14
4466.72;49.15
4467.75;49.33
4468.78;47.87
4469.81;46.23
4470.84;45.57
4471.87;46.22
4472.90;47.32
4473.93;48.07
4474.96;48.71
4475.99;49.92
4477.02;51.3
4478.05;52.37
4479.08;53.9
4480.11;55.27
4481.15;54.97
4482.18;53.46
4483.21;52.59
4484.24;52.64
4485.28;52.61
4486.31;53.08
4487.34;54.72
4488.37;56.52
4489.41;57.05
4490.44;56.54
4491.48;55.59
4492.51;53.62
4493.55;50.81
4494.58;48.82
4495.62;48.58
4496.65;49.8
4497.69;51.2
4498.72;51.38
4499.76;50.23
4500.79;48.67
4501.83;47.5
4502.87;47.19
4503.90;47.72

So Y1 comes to 39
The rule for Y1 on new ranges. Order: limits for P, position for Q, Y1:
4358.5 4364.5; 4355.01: 30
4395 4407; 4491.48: 66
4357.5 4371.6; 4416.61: 46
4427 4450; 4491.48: 70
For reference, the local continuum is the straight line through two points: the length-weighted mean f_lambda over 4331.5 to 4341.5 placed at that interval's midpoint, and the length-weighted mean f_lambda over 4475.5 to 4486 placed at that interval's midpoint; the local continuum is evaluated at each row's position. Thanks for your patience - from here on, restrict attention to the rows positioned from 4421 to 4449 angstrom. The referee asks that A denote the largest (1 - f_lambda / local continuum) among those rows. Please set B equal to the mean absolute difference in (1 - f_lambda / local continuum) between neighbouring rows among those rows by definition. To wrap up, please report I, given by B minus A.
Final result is -0.16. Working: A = 0.179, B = 0.022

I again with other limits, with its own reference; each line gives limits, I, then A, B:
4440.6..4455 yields -0.14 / 0.152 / 0.014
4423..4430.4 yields -0.05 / 0.071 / 0.016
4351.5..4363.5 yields -0.02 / 0.063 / 0.039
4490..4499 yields -0.08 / 0.106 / 0.025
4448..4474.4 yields -0.28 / 0.308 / 0.032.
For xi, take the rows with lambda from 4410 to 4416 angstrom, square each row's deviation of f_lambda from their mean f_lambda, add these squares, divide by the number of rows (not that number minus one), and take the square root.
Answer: 1.7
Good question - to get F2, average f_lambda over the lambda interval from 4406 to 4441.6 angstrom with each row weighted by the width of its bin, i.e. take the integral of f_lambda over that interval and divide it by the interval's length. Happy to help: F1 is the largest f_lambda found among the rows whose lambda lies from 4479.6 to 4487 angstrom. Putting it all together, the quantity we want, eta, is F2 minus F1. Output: -10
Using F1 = 55.27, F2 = 45.3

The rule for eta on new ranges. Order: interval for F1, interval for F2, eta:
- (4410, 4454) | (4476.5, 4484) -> 5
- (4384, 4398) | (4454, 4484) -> -1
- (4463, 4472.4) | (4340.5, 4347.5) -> -12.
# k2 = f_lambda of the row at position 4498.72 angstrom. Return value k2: 51.38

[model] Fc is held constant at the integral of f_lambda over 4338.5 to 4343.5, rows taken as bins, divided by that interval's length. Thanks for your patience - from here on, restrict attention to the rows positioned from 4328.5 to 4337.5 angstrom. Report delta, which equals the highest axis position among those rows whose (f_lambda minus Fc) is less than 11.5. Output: 4337.00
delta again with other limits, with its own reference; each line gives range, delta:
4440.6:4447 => 4446.20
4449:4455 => 4454.40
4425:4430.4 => 4429.85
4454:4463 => 4462.61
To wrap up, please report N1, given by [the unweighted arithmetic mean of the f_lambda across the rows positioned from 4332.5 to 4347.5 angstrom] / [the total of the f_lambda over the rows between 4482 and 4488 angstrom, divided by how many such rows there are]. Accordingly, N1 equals 0.71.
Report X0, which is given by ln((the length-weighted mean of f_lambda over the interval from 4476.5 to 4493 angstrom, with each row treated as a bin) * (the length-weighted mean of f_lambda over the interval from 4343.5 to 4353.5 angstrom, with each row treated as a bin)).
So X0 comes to 7.71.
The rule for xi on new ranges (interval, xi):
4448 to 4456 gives 0.8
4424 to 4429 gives 1.2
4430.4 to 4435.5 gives 1.9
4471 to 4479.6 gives 2.5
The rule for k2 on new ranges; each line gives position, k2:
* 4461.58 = 41.37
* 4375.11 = 42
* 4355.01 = 38.95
